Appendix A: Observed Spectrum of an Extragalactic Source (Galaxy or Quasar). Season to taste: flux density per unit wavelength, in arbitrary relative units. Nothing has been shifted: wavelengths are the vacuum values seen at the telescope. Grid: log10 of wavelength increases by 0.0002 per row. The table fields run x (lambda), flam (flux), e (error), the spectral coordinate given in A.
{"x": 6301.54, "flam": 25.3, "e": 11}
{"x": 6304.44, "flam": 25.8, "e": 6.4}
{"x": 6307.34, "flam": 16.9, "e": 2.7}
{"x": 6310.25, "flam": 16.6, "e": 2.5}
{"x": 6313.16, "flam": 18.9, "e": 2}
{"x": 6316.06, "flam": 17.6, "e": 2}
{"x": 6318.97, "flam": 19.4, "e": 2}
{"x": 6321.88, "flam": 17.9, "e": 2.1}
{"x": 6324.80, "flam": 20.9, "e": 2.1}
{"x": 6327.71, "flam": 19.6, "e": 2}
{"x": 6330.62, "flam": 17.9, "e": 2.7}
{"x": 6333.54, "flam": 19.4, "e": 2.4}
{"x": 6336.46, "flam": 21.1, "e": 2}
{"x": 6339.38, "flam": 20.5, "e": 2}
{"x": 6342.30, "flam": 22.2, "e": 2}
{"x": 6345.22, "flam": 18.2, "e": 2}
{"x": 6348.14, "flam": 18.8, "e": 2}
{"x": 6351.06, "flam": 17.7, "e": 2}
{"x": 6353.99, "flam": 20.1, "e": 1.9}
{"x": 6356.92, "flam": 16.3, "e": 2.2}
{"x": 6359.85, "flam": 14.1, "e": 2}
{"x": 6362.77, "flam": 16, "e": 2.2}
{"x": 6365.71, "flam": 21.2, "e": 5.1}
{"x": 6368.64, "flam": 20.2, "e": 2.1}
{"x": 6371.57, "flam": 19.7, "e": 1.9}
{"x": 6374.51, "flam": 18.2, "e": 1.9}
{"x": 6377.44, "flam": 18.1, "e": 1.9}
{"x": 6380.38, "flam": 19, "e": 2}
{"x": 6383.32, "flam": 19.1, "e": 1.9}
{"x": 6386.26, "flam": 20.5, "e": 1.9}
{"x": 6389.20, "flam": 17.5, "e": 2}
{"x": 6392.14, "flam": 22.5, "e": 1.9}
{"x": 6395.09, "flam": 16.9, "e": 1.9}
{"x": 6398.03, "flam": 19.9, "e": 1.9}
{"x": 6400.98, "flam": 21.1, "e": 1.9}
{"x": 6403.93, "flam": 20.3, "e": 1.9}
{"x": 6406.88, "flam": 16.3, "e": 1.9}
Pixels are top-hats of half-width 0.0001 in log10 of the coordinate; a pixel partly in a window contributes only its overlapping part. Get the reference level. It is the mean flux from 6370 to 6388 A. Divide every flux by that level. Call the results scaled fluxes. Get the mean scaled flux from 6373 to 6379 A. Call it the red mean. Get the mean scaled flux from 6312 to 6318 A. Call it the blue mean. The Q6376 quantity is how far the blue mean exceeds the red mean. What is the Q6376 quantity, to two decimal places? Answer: 0.01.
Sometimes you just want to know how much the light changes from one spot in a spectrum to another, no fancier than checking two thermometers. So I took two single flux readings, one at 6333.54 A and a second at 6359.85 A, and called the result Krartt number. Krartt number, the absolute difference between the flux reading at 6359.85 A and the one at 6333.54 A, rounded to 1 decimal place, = 5.3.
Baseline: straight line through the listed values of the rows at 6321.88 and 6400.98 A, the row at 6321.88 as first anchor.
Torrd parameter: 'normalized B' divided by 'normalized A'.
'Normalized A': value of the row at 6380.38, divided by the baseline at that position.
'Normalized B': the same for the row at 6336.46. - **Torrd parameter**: 1.22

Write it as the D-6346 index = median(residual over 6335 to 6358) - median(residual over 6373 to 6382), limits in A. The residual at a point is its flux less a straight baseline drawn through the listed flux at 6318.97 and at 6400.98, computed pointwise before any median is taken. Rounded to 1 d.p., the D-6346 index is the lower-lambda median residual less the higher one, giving 1.7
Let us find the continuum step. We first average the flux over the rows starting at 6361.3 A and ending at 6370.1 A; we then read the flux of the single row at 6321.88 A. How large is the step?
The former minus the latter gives 1.2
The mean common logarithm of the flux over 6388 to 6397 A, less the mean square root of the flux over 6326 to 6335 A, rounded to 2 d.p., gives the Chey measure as -3.08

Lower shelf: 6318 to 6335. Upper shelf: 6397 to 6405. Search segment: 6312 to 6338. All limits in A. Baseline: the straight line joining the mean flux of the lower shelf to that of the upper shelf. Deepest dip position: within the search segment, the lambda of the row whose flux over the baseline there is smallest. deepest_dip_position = 6316.06 A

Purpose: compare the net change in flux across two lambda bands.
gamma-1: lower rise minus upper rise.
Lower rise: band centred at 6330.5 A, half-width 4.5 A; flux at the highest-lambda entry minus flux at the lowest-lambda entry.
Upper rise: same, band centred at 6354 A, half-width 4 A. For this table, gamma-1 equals 1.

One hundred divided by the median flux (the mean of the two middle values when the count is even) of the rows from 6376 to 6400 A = 5.2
